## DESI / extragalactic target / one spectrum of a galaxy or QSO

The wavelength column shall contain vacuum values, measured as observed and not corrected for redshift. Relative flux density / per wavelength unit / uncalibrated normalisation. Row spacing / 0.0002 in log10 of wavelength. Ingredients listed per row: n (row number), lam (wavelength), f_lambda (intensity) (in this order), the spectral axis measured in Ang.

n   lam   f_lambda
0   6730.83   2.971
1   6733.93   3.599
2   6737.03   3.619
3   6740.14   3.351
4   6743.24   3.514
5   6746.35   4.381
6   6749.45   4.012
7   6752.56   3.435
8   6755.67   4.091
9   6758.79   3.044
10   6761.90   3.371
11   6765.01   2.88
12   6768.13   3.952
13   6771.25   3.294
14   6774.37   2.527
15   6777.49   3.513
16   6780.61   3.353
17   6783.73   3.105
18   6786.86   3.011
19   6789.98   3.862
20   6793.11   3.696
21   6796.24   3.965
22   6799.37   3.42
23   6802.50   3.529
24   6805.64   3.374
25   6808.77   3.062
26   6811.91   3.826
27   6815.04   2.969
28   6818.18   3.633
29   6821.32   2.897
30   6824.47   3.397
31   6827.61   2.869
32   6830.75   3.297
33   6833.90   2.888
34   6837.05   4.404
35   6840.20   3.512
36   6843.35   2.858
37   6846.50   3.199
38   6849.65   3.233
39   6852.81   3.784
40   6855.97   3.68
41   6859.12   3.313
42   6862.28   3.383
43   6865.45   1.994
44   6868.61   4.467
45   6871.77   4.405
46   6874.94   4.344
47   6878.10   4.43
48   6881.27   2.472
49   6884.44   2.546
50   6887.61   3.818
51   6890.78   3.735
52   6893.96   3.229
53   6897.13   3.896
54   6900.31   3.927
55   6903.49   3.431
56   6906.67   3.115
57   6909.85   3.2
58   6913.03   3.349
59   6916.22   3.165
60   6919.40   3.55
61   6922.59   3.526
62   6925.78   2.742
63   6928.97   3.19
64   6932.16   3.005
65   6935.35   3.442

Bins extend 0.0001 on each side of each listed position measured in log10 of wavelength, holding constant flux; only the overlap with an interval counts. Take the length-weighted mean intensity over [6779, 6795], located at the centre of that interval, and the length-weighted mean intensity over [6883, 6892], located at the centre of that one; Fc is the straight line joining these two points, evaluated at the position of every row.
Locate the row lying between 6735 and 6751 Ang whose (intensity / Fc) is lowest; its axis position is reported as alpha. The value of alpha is 6740.14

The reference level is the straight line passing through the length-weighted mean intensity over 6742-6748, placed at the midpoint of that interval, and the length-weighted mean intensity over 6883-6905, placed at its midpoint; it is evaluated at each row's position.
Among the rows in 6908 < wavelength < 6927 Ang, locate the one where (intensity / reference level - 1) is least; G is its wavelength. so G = 6925.78 Ang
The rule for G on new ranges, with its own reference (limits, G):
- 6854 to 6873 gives 6865.45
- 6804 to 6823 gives 6821.32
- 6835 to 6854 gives 6843.35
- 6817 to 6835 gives 6827.61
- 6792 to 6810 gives 6808.77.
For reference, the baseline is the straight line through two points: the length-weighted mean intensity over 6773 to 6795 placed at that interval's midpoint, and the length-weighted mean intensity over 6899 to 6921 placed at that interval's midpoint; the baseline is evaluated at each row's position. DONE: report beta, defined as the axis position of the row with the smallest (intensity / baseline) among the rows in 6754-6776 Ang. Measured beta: 6774.37 Ang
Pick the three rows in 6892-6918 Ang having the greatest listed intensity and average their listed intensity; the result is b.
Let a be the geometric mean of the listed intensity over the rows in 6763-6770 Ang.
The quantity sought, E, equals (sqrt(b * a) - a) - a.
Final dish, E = -3.19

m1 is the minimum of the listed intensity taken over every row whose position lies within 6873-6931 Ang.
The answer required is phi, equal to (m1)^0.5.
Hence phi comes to 1.57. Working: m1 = 2.472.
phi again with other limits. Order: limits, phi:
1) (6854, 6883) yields 1.41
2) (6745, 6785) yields 1.59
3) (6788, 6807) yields 1.84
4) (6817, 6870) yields 1.41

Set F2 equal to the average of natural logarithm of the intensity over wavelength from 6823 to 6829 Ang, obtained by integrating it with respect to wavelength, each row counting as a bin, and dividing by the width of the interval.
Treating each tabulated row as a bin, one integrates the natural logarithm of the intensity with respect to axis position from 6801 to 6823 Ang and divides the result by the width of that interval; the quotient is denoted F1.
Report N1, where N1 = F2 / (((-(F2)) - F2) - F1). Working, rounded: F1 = 1.20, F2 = 1.140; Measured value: -0.3279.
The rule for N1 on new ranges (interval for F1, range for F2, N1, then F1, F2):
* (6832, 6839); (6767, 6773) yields -0.3332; 1.27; 1.265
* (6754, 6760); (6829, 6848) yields -0.3272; 1.27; 1.200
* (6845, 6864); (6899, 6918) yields -0.3316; 1.23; 1.209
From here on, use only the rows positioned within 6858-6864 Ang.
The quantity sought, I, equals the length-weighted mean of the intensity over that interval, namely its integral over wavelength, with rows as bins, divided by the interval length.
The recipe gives 3.32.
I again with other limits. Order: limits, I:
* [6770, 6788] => 3.13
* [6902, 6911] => 3.25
